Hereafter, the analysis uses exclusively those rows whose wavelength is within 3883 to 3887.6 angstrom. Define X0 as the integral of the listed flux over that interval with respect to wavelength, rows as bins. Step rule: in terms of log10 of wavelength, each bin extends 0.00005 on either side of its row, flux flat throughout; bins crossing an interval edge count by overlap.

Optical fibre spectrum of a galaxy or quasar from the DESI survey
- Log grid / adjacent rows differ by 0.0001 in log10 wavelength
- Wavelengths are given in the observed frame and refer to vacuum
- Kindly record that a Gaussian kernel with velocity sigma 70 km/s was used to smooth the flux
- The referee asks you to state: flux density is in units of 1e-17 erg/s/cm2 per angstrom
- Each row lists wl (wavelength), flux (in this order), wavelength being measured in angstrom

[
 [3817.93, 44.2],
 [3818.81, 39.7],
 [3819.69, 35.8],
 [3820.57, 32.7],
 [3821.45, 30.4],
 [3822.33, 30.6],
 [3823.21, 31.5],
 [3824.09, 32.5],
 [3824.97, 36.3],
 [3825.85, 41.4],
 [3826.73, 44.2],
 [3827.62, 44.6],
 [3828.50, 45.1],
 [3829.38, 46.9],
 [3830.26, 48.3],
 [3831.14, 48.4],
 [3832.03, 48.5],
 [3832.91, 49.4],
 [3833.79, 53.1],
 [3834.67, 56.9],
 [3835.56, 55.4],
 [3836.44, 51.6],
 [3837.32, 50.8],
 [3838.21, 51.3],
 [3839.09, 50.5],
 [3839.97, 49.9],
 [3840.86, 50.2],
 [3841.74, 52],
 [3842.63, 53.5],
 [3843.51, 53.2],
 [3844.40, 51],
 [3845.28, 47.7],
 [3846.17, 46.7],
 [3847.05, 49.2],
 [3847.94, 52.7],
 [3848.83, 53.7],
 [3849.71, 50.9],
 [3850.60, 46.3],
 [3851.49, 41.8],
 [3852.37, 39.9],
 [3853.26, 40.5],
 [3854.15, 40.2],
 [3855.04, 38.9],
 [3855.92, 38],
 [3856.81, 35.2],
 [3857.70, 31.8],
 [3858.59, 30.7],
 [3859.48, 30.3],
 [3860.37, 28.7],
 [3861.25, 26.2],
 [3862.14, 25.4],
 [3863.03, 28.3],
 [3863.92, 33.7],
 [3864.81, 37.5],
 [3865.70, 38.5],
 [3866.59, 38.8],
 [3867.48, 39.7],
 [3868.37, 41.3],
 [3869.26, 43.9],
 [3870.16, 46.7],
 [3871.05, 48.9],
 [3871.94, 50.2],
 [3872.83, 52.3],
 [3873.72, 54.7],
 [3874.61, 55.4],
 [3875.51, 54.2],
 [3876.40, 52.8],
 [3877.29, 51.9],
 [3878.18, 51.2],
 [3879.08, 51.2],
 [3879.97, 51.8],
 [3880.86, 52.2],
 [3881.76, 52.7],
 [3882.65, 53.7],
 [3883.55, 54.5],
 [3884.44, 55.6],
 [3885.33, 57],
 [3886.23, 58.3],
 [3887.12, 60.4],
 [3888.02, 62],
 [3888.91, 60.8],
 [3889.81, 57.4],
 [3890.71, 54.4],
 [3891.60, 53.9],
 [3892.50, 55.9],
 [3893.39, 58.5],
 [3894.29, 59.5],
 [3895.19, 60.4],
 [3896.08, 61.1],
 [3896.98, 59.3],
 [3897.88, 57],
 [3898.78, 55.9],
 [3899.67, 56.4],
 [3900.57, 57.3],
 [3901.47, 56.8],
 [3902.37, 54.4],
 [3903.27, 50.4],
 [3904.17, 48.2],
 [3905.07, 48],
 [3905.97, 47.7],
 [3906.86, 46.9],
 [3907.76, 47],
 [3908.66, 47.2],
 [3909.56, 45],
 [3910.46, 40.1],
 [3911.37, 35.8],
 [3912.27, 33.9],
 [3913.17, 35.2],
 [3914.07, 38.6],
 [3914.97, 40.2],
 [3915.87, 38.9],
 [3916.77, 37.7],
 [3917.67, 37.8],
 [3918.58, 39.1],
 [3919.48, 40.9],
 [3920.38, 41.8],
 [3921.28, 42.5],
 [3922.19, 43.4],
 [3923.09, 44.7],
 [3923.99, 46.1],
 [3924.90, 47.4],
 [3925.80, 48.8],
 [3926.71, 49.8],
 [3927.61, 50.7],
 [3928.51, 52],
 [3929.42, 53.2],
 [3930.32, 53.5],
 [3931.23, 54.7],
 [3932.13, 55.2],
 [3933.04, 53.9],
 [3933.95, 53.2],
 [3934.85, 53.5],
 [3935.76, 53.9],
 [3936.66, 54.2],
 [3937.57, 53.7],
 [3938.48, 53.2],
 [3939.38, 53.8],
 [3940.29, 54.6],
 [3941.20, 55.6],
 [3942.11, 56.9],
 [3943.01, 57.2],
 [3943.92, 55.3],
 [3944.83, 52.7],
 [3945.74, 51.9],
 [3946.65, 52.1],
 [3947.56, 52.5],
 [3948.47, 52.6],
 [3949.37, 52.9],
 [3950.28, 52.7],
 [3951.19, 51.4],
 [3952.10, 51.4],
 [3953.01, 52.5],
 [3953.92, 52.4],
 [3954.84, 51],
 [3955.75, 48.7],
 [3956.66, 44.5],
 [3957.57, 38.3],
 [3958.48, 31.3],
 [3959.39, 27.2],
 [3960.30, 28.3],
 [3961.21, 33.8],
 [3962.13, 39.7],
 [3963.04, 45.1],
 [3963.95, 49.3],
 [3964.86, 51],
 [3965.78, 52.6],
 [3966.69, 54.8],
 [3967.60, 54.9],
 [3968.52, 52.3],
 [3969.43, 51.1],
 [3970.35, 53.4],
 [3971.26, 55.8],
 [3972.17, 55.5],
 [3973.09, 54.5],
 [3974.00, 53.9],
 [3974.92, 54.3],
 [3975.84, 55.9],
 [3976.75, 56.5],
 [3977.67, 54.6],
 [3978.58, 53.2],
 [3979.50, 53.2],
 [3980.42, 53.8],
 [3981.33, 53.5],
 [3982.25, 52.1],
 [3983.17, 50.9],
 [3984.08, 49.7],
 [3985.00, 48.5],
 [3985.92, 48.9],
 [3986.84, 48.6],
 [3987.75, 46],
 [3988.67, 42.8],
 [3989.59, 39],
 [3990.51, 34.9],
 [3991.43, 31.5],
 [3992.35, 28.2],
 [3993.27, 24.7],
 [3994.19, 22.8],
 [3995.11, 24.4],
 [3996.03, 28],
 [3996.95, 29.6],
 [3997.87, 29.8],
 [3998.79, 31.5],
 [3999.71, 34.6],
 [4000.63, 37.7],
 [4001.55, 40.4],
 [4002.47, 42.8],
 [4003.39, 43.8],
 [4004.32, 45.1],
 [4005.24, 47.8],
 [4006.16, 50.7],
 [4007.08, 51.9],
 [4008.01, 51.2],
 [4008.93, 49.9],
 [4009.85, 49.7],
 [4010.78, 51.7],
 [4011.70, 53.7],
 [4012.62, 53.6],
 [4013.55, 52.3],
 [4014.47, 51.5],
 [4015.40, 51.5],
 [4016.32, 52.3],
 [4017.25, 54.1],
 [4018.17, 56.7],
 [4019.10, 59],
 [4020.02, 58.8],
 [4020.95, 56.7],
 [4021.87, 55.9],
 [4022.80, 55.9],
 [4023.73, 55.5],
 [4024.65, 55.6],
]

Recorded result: 263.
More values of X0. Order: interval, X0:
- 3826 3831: 229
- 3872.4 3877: 248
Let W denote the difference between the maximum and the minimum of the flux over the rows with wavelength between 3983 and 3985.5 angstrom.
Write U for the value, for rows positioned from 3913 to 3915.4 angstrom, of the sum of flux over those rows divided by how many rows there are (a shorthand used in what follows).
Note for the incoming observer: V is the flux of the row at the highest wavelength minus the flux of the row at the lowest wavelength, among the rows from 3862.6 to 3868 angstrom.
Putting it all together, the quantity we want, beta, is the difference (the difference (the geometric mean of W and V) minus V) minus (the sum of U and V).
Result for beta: -56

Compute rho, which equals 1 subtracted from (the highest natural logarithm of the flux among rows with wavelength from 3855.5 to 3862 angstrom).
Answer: 2.64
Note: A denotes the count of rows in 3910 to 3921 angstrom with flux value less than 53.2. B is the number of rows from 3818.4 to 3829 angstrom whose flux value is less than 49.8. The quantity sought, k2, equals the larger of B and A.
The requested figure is 12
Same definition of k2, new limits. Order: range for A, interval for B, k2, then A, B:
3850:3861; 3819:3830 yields 12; 12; 12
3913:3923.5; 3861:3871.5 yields 12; 12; 12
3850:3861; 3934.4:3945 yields 12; 12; 0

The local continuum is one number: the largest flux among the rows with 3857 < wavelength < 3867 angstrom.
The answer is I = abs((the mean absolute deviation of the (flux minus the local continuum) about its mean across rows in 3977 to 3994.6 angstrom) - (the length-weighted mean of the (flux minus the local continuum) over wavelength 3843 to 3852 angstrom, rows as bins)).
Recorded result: 1.6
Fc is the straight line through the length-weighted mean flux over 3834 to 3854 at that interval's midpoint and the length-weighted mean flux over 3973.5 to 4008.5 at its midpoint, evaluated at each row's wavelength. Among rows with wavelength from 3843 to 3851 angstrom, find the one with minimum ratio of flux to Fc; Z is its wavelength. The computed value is 3850.60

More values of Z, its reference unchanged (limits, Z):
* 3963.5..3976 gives 3963.95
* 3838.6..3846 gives 3845.28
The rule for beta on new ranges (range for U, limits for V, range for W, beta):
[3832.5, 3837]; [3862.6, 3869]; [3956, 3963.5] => -64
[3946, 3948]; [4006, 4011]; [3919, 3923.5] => -52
